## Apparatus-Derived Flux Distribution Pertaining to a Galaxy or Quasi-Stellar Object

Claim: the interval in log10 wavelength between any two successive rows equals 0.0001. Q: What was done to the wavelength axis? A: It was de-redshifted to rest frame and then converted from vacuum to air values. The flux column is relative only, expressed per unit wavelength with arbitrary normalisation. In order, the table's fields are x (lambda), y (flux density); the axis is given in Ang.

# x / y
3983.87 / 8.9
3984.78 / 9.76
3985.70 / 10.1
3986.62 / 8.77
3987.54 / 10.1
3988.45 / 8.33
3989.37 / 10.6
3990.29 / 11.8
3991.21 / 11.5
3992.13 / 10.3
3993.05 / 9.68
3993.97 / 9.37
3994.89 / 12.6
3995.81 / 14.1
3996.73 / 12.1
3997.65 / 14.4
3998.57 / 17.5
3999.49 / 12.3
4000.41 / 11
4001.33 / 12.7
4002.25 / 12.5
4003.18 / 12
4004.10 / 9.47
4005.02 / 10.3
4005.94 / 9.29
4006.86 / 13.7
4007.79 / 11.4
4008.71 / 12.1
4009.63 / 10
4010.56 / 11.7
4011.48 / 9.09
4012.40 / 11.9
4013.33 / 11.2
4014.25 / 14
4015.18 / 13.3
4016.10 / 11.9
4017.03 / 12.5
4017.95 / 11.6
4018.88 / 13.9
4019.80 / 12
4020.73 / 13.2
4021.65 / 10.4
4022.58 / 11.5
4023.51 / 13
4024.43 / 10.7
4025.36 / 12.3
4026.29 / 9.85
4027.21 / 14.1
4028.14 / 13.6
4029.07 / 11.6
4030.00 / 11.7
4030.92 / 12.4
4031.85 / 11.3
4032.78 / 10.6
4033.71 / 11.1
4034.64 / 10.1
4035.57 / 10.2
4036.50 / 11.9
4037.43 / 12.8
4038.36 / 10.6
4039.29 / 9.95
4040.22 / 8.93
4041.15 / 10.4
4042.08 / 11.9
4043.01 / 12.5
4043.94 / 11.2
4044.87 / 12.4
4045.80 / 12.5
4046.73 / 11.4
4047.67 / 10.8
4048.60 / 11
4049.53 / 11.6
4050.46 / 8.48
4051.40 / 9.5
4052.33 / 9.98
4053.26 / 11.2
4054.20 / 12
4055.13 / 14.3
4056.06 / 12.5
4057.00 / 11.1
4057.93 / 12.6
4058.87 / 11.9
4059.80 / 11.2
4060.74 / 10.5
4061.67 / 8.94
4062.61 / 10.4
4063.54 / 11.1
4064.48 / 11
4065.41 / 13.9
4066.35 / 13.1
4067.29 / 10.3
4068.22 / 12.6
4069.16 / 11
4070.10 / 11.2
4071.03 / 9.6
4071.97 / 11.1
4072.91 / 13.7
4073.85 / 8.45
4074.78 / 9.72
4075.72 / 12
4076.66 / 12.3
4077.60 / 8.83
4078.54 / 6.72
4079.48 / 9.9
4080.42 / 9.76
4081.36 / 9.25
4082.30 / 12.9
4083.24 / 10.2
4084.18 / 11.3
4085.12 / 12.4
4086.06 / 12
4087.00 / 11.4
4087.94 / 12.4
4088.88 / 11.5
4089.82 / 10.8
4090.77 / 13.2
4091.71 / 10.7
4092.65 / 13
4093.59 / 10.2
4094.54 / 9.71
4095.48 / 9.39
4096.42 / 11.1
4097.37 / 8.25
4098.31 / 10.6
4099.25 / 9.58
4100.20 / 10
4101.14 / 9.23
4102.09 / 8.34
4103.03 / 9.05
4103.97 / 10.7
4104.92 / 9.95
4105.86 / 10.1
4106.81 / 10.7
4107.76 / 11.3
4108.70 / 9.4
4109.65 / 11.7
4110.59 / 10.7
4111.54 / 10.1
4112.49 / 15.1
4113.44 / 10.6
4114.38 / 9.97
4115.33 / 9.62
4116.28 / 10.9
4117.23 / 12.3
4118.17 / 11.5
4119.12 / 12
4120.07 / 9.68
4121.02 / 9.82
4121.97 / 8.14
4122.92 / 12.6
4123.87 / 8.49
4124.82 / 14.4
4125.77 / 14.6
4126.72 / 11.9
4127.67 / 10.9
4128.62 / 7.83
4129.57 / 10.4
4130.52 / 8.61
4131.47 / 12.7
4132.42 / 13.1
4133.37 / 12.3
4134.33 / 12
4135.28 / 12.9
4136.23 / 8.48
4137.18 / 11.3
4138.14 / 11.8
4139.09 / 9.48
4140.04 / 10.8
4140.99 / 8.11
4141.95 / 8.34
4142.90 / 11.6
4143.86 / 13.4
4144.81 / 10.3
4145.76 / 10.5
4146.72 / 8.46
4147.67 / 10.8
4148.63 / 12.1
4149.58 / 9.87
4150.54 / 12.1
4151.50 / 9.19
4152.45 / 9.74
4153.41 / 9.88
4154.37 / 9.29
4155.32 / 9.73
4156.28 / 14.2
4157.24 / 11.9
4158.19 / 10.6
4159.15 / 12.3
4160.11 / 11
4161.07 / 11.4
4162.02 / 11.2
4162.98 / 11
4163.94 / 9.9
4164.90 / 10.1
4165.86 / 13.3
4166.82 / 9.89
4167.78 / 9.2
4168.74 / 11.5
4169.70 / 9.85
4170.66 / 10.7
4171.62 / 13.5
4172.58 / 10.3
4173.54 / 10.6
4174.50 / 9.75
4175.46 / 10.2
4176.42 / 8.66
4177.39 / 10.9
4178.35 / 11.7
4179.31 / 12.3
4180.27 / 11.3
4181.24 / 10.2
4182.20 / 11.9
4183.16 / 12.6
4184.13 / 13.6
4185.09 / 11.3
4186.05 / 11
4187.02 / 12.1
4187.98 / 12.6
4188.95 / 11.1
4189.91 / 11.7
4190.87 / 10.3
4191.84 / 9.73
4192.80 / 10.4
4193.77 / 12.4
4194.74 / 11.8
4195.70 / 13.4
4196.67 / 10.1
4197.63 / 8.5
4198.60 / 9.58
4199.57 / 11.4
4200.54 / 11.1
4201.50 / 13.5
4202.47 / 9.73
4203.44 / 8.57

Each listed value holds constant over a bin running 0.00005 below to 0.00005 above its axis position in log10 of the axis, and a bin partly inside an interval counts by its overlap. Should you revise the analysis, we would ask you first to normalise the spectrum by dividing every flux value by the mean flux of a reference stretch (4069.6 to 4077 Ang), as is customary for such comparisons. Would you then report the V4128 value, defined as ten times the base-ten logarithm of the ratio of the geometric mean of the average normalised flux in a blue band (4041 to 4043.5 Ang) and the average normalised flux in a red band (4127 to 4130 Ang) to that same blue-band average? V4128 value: -0.39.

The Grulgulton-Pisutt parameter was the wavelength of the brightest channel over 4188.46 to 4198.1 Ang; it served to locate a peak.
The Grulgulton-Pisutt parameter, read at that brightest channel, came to 4195.70 Ang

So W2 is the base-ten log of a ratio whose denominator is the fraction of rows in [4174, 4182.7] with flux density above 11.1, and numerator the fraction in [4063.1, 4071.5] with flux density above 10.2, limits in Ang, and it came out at 0.30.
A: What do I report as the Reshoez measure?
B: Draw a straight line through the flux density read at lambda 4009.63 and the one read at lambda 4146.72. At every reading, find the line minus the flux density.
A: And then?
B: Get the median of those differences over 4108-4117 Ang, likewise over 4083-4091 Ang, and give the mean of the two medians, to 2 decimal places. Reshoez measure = -2.08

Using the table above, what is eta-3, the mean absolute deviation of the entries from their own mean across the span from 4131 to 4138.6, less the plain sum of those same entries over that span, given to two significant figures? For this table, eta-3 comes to -94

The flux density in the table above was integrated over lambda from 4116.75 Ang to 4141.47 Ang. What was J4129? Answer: 272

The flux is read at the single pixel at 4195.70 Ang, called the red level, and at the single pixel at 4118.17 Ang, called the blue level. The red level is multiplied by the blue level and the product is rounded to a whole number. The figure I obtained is 154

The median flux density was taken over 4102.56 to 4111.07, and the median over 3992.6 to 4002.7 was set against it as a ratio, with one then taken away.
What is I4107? 0.17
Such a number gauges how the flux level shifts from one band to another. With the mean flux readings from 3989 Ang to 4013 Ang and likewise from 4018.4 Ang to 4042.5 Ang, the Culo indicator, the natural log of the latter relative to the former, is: -0.011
